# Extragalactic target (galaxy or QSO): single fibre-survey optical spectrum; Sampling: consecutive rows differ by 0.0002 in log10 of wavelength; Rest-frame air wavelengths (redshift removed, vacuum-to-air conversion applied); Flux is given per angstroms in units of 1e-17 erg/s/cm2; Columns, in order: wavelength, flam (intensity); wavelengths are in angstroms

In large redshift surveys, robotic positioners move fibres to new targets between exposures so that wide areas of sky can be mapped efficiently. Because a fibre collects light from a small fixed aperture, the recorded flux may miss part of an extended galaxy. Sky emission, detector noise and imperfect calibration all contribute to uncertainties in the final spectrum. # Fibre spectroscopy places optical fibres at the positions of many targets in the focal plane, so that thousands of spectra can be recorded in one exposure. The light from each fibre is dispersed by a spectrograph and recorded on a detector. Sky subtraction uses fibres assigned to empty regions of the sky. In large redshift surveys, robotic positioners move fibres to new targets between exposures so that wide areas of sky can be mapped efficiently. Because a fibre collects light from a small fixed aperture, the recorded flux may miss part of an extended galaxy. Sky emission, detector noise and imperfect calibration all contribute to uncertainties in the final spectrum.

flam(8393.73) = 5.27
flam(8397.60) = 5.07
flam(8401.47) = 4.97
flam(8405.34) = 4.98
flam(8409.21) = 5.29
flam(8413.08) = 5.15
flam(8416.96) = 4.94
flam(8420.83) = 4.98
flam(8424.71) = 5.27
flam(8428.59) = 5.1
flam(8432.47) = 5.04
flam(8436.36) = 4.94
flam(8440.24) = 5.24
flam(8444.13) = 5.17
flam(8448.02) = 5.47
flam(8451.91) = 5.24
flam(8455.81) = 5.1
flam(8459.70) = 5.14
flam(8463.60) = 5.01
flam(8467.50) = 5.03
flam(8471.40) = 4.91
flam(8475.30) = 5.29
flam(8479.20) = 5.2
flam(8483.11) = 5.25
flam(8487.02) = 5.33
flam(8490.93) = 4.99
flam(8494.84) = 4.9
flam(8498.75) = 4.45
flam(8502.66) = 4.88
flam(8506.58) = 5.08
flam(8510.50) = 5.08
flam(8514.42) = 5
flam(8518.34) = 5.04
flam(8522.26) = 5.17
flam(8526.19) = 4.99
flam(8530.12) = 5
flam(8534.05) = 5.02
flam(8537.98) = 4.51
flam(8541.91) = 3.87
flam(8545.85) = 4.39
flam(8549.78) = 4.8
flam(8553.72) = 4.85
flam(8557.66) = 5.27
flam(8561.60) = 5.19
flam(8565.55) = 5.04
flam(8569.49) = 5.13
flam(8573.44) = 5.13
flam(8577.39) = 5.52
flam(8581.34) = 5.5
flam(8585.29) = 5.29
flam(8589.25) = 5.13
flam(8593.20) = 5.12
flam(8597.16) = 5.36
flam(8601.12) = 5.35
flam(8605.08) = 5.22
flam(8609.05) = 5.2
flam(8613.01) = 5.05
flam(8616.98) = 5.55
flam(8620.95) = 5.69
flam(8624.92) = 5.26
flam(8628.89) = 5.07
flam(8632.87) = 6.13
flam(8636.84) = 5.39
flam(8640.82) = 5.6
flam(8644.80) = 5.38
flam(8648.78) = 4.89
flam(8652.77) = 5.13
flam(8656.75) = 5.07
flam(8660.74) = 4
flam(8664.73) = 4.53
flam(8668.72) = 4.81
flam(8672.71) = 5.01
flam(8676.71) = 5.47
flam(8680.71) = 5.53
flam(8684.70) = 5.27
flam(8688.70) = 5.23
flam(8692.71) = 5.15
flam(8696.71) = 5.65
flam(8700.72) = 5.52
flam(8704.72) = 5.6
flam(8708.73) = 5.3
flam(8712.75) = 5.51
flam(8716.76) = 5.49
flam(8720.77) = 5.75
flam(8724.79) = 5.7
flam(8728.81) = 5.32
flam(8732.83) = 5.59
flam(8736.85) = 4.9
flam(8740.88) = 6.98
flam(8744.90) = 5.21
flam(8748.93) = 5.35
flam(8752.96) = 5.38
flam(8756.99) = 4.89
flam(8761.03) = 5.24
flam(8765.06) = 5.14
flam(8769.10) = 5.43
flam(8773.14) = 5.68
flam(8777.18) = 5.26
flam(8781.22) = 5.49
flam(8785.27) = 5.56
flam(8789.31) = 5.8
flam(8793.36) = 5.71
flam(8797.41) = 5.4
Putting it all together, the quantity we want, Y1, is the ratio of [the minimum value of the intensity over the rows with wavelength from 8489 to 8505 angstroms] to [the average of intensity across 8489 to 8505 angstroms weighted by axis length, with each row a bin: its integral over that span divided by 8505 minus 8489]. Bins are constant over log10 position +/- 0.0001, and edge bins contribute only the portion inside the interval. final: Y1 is 0.925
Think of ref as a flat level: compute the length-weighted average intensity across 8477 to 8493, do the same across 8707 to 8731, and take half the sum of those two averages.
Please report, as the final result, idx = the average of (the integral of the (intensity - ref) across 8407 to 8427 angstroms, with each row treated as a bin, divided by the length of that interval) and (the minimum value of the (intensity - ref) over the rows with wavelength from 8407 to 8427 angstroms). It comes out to -0.32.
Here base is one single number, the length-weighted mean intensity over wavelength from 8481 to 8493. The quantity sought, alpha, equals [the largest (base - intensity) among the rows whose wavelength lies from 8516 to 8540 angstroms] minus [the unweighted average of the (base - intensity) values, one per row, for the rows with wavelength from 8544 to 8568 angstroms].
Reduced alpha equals 0.4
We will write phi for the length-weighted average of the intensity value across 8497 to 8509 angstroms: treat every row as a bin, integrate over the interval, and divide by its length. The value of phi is 4.8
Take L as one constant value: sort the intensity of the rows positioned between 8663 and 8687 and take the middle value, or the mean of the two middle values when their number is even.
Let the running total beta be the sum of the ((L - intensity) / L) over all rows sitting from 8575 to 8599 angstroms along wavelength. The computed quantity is -0.2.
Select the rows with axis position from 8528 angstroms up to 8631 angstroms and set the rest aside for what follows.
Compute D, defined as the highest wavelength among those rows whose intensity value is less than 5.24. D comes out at 8628.89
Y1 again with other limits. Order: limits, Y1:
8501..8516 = 0.974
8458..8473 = 0.978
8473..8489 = 0.989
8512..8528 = 0.988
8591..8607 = 0.973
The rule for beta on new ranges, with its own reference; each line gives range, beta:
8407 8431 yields 0.0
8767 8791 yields -0.5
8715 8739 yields -0.4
